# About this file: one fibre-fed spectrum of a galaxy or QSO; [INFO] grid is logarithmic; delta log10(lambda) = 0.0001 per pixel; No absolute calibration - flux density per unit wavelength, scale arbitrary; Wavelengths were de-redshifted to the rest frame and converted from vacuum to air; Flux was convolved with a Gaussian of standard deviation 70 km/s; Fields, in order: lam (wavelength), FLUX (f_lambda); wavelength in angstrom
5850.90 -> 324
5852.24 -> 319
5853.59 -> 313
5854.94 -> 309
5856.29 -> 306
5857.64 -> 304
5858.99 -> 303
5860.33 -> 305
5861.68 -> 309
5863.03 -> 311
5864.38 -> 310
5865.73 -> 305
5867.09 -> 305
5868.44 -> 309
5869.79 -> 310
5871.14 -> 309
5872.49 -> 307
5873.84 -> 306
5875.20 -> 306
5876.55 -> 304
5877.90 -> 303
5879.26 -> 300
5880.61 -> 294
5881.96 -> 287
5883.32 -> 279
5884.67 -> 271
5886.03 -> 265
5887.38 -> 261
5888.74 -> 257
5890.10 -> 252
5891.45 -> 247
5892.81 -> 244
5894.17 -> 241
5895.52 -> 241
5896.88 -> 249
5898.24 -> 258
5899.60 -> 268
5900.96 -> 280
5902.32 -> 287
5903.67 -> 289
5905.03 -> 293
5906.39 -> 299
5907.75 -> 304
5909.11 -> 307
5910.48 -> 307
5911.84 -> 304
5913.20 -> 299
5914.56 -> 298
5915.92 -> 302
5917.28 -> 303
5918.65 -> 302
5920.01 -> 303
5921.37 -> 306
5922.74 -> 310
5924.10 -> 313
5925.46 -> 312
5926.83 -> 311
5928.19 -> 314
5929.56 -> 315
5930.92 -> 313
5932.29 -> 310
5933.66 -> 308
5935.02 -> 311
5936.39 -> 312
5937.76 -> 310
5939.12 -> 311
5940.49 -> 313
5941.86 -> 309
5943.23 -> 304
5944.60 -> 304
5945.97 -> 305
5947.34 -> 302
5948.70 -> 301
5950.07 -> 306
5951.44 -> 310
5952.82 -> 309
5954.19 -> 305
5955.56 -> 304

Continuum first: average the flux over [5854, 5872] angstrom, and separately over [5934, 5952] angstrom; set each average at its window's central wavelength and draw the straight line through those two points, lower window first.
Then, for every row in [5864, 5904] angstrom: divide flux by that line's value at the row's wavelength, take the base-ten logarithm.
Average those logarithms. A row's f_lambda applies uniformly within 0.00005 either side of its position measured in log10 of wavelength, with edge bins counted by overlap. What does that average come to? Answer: -0.04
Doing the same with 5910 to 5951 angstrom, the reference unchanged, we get 0.00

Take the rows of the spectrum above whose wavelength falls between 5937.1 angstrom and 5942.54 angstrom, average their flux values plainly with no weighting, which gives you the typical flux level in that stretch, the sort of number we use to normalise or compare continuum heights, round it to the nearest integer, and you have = 311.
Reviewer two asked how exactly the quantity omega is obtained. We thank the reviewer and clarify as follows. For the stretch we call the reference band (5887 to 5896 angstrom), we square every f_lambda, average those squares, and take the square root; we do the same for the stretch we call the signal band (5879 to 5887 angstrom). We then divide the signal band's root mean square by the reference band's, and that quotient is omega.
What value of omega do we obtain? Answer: 1.14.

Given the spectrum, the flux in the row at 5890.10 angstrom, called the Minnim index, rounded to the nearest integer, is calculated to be 252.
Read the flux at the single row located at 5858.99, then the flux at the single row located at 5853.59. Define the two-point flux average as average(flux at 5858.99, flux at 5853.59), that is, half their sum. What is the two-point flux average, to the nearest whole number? 308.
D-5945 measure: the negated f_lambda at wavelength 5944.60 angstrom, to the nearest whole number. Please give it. -304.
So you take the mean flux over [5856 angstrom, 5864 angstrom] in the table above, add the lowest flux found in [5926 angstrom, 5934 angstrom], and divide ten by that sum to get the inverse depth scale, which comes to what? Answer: 0.0163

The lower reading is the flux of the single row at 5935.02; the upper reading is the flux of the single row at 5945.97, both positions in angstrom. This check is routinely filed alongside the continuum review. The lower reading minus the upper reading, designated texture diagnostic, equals 6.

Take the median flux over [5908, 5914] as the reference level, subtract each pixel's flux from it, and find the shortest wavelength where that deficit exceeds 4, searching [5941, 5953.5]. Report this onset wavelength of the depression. 5948.70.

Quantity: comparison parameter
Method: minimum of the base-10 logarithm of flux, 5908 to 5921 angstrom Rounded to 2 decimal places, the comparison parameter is 2.47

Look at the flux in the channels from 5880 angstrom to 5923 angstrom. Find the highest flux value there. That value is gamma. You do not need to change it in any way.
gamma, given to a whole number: 310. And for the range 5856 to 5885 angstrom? 311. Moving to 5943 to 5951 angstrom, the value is 306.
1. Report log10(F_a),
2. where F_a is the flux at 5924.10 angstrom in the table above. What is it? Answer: 2.50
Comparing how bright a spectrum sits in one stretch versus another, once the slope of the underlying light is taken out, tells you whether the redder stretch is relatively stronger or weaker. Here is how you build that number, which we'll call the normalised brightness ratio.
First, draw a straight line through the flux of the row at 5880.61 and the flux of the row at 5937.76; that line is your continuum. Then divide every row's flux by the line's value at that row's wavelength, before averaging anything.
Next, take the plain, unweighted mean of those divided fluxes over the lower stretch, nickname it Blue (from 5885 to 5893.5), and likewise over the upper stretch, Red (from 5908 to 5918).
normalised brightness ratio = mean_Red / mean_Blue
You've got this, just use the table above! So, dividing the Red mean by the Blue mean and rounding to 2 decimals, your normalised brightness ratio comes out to 1.16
